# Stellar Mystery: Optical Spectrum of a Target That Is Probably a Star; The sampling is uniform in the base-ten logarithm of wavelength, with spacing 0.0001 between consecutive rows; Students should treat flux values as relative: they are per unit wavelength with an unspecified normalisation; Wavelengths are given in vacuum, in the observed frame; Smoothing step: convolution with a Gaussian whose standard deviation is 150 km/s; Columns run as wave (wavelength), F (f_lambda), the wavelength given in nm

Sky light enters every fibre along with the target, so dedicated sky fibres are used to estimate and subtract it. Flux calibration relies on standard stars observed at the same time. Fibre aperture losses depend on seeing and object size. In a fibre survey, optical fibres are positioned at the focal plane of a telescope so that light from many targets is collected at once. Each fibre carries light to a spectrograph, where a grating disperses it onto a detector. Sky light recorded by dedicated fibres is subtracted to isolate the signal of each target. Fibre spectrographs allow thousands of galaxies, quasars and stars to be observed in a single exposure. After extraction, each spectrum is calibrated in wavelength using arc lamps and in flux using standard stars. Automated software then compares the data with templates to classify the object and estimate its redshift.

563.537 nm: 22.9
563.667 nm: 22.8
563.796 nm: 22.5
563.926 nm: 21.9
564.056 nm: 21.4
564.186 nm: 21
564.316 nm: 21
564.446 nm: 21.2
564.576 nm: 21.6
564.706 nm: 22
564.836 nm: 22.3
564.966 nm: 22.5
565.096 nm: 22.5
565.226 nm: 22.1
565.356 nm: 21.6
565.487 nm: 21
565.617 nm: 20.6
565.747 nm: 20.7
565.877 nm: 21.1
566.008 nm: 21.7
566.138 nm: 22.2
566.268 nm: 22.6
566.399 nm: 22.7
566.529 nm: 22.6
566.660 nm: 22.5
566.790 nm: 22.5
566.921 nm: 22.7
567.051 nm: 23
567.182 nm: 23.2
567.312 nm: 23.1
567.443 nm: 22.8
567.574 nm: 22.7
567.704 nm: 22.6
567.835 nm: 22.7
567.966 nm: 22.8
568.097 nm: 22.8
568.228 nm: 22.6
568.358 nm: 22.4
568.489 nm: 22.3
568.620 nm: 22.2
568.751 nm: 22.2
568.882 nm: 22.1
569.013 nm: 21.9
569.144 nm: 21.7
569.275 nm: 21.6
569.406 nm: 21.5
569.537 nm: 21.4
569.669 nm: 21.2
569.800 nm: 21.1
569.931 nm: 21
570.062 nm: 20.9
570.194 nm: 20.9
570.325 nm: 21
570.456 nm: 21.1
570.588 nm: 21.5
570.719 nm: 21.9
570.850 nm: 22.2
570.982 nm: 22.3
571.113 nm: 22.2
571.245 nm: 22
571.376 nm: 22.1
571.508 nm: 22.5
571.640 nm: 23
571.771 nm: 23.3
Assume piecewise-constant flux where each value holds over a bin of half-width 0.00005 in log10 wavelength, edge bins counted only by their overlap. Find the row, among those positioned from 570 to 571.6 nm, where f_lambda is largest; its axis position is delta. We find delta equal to 571.508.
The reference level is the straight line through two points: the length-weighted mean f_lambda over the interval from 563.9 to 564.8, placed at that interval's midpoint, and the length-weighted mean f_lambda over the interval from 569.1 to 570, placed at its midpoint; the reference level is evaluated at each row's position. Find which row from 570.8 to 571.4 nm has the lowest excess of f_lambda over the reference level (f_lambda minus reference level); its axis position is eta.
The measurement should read 571.245 nm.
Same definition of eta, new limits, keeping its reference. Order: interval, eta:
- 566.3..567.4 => 566.660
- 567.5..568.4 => 568.358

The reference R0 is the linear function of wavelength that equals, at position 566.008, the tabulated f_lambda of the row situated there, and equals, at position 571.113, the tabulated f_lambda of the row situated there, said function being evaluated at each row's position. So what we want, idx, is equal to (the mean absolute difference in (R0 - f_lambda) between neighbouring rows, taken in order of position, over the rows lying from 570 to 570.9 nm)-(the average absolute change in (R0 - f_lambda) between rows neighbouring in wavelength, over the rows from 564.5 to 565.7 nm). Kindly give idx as -0.15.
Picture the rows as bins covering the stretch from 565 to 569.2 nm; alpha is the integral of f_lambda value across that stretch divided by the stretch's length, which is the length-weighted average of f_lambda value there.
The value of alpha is 22.3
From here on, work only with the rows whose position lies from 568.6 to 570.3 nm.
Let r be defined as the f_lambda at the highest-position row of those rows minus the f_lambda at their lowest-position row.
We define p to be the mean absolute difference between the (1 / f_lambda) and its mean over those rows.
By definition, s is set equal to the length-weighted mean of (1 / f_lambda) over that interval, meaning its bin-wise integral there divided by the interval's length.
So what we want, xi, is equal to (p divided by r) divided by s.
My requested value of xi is -0.014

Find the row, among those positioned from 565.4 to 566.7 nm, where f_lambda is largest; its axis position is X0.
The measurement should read 566.399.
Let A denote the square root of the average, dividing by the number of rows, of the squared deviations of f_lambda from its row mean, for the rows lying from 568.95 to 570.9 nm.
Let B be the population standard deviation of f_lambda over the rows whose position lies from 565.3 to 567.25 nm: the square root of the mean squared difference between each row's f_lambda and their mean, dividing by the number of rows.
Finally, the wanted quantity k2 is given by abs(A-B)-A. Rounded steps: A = 0.4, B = 0.83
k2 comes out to 0.0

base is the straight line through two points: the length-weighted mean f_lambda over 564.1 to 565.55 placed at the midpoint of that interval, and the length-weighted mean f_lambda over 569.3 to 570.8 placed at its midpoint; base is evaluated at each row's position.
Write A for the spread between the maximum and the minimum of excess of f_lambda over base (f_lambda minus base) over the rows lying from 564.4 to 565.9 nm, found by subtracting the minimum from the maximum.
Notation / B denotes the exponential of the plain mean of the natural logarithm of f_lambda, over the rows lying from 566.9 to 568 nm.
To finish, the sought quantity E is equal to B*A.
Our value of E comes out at 42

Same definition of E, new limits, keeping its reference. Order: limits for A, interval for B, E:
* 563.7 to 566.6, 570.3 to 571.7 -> 48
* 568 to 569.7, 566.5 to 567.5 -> 33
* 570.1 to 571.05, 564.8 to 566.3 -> 32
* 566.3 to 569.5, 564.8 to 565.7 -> 33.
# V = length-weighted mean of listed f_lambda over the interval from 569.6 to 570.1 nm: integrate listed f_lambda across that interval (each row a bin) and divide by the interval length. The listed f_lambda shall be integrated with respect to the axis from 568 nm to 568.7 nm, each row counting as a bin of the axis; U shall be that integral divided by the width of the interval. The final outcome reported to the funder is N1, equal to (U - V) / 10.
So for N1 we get 0.14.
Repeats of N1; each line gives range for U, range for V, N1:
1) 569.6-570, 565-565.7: -0.05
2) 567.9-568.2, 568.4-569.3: 0.07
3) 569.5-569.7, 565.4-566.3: -0.02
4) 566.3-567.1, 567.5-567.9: 0.00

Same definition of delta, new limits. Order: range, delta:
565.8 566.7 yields 566.399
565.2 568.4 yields 567.182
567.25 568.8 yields 567.312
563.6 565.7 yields 563.667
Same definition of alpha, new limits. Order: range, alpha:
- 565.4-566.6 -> 21.7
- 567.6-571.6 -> 21.9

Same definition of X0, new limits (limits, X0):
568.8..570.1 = 568.882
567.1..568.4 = 567.182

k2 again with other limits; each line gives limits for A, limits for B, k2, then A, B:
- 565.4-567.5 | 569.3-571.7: -0.6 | 0.8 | 0.62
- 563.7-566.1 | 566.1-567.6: -0.3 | 0.6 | 0.27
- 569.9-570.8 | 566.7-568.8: -0.3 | 0.3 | 0.29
